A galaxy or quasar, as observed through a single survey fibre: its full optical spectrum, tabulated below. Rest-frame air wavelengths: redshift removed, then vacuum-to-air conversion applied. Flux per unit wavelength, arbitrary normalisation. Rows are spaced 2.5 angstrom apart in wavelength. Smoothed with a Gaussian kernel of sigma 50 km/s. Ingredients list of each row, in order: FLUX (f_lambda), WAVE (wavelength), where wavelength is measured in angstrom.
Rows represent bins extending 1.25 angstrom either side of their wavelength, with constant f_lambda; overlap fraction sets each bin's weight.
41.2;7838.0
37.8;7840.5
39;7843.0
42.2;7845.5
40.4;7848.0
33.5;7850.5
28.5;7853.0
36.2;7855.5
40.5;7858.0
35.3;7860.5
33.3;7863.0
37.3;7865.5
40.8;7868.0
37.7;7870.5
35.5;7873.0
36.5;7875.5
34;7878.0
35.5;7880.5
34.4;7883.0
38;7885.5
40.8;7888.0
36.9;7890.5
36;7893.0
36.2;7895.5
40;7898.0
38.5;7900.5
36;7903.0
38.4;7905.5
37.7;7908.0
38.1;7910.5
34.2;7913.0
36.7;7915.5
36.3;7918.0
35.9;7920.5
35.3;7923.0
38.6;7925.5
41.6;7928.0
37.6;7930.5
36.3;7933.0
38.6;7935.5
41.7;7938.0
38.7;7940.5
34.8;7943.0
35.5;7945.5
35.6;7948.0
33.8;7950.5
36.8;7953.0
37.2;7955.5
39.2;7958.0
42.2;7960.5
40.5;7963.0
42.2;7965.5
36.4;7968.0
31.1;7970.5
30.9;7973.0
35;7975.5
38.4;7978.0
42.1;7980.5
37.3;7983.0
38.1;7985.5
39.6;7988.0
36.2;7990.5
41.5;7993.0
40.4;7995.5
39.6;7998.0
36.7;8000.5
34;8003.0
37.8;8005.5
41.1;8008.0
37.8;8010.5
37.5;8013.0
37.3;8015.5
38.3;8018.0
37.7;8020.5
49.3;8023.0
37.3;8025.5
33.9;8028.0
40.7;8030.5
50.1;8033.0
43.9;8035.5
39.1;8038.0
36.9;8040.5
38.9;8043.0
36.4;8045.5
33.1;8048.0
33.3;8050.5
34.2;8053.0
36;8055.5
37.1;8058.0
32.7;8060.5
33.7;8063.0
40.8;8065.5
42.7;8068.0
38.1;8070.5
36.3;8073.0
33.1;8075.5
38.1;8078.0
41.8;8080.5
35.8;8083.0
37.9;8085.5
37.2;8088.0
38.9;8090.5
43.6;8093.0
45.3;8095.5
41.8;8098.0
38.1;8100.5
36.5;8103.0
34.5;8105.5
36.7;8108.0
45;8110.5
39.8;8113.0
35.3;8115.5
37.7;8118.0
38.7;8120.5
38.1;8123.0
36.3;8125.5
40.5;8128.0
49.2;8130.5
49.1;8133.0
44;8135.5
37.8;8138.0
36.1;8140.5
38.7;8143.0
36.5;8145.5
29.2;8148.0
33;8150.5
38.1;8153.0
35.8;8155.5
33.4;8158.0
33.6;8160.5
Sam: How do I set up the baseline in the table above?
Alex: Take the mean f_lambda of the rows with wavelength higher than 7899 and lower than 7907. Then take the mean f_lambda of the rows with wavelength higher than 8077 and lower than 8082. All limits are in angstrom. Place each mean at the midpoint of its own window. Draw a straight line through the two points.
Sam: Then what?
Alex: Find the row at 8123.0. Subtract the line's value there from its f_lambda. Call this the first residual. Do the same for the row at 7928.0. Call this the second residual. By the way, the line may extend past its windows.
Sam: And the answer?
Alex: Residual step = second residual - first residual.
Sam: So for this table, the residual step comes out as 6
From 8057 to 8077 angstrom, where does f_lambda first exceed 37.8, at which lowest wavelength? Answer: 8065.5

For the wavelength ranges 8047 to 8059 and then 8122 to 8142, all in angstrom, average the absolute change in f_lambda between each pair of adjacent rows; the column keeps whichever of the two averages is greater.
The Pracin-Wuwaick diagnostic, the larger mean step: 4.0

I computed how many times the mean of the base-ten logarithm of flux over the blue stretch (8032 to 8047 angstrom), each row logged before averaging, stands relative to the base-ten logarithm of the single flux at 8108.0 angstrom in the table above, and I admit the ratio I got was 1.03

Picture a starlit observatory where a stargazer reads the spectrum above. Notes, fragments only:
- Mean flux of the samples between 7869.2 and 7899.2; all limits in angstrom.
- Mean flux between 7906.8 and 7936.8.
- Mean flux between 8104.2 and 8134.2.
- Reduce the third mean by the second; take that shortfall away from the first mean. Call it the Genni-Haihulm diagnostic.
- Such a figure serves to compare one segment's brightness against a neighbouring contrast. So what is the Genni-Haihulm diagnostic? 34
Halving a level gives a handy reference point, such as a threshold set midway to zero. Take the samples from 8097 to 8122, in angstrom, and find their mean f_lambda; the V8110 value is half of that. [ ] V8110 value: 19.2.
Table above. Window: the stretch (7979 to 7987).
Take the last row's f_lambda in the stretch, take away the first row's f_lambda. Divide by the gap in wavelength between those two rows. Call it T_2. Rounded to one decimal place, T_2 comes -0.8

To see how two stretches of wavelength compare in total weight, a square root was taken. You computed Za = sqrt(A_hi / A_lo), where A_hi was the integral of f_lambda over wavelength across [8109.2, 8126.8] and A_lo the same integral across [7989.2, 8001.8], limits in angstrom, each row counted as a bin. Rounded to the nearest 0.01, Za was 1.18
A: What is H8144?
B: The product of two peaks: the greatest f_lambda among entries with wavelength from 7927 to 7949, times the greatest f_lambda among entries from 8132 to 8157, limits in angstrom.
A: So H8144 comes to 2047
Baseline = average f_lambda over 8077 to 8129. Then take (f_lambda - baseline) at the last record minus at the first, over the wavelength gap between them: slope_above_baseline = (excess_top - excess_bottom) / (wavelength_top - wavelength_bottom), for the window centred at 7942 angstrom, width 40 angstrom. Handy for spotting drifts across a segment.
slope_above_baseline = 0.18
